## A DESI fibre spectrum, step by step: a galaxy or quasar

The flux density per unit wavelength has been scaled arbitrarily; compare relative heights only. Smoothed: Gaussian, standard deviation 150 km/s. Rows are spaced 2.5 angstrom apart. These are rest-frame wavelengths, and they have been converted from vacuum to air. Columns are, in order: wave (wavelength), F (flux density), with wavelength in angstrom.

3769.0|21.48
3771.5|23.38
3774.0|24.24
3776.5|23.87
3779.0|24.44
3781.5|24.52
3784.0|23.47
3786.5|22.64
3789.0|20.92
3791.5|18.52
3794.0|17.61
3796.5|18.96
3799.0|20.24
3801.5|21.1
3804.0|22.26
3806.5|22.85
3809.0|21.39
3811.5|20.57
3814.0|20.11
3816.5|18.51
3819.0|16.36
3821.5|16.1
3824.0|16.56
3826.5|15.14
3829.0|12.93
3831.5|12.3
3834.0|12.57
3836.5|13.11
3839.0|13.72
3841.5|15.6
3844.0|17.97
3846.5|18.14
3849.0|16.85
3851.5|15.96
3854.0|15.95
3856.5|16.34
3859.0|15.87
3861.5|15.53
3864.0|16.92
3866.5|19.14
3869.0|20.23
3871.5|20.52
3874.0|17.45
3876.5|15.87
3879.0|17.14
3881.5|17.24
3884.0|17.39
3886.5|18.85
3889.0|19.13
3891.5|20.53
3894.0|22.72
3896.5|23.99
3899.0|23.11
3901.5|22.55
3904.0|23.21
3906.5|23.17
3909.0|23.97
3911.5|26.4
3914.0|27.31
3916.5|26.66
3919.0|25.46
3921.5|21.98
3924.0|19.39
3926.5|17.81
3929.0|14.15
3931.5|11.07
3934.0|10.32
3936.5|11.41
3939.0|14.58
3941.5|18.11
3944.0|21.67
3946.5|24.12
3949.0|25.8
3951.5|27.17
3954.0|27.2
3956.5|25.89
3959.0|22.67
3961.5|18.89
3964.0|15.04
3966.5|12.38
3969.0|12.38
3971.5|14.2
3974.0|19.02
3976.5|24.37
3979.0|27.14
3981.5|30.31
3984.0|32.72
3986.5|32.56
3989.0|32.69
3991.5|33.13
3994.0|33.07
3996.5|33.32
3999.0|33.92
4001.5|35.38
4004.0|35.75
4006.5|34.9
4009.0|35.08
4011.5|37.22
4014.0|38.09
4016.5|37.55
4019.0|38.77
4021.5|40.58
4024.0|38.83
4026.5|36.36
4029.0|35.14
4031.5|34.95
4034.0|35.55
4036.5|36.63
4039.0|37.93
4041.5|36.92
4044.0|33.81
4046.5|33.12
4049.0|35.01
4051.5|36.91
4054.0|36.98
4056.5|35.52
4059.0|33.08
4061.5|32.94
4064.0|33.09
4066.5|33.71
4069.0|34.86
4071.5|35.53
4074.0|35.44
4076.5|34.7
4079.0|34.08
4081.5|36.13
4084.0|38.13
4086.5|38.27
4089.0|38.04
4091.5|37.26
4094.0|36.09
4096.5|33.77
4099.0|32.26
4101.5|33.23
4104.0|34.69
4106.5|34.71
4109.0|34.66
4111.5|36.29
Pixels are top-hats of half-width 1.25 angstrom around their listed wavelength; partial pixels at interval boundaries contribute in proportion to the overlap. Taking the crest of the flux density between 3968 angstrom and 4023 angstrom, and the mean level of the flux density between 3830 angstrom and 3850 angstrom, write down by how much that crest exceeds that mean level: 26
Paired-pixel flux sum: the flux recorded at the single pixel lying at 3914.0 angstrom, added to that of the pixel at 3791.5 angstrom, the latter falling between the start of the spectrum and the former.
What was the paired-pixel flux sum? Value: 46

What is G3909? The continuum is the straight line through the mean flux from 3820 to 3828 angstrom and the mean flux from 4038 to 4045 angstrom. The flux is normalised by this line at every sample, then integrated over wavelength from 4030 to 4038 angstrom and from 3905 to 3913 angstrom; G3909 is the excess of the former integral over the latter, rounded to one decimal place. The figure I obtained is -0.2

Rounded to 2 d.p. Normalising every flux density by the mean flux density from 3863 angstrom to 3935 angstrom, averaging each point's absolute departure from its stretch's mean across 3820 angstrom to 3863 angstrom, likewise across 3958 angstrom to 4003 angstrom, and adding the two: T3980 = 0.44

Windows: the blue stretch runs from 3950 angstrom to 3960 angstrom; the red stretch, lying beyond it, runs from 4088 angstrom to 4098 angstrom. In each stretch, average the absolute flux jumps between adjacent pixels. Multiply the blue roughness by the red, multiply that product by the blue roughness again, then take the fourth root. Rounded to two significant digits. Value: 1.3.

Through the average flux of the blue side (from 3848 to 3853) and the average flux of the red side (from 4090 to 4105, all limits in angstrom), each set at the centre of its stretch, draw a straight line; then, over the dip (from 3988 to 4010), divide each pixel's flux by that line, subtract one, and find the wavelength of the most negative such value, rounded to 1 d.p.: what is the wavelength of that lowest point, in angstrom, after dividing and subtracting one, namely 3994.0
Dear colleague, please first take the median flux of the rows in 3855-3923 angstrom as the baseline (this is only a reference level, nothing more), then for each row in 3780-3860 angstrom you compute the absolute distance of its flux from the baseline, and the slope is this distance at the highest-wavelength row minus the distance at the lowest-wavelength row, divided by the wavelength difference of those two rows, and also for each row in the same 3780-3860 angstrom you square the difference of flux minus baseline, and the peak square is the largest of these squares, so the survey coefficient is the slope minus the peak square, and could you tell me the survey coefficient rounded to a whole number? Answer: -68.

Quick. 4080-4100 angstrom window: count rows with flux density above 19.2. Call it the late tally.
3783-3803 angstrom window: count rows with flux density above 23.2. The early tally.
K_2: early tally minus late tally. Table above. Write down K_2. -7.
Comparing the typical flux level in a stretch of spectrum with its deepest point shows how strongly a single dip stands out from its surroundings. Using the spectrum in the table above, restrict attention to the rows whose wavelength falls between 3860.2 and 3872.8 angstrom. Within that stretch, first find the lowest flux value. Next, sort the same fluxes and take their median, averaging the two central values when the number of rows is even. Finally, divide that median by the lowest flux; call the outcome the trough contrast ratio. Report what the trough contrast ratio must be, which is 1.23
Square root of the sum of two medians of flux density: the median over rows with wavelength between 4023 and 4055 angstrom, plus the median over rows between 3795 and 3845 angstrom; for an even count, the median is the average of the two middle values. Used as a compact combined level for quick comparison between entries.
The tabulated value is 7.32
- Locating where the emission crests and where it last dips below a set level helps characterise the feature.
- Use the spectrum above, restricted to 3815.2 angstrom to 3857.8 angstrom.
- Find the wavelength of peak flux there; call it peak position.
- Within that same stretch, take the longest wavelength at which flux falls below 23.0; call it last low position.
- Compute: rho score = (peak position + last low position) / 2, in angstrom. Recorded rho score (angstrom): 3836.5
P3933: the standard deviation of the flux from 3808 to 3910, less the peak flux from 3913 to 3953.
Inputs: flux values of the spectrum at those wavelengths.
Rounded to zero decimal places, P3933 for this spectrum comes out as -24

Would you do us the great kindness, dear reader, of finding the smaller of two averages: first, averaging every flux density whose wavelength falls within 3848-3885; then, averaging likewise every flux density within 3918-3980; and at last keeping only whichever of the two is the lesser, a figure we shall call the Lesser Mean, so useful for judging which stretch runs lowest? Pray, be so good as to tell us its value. 17.2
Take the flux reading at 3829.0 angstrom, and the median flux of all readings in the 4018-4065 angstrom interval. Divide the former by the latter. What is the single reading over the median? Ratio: 0.36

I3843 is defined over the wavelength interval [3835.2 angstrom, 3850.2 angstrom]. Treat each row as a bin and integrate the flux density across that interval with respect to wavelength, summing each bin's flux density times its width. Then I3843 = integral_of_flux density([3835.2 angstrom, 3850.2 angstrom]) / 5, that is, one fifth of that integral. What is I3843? 48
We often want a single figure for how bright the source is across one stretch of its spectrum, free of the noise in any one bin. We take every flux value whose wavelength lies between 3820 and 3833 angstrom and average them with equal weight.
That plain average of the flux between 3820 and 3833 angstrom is 14.6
